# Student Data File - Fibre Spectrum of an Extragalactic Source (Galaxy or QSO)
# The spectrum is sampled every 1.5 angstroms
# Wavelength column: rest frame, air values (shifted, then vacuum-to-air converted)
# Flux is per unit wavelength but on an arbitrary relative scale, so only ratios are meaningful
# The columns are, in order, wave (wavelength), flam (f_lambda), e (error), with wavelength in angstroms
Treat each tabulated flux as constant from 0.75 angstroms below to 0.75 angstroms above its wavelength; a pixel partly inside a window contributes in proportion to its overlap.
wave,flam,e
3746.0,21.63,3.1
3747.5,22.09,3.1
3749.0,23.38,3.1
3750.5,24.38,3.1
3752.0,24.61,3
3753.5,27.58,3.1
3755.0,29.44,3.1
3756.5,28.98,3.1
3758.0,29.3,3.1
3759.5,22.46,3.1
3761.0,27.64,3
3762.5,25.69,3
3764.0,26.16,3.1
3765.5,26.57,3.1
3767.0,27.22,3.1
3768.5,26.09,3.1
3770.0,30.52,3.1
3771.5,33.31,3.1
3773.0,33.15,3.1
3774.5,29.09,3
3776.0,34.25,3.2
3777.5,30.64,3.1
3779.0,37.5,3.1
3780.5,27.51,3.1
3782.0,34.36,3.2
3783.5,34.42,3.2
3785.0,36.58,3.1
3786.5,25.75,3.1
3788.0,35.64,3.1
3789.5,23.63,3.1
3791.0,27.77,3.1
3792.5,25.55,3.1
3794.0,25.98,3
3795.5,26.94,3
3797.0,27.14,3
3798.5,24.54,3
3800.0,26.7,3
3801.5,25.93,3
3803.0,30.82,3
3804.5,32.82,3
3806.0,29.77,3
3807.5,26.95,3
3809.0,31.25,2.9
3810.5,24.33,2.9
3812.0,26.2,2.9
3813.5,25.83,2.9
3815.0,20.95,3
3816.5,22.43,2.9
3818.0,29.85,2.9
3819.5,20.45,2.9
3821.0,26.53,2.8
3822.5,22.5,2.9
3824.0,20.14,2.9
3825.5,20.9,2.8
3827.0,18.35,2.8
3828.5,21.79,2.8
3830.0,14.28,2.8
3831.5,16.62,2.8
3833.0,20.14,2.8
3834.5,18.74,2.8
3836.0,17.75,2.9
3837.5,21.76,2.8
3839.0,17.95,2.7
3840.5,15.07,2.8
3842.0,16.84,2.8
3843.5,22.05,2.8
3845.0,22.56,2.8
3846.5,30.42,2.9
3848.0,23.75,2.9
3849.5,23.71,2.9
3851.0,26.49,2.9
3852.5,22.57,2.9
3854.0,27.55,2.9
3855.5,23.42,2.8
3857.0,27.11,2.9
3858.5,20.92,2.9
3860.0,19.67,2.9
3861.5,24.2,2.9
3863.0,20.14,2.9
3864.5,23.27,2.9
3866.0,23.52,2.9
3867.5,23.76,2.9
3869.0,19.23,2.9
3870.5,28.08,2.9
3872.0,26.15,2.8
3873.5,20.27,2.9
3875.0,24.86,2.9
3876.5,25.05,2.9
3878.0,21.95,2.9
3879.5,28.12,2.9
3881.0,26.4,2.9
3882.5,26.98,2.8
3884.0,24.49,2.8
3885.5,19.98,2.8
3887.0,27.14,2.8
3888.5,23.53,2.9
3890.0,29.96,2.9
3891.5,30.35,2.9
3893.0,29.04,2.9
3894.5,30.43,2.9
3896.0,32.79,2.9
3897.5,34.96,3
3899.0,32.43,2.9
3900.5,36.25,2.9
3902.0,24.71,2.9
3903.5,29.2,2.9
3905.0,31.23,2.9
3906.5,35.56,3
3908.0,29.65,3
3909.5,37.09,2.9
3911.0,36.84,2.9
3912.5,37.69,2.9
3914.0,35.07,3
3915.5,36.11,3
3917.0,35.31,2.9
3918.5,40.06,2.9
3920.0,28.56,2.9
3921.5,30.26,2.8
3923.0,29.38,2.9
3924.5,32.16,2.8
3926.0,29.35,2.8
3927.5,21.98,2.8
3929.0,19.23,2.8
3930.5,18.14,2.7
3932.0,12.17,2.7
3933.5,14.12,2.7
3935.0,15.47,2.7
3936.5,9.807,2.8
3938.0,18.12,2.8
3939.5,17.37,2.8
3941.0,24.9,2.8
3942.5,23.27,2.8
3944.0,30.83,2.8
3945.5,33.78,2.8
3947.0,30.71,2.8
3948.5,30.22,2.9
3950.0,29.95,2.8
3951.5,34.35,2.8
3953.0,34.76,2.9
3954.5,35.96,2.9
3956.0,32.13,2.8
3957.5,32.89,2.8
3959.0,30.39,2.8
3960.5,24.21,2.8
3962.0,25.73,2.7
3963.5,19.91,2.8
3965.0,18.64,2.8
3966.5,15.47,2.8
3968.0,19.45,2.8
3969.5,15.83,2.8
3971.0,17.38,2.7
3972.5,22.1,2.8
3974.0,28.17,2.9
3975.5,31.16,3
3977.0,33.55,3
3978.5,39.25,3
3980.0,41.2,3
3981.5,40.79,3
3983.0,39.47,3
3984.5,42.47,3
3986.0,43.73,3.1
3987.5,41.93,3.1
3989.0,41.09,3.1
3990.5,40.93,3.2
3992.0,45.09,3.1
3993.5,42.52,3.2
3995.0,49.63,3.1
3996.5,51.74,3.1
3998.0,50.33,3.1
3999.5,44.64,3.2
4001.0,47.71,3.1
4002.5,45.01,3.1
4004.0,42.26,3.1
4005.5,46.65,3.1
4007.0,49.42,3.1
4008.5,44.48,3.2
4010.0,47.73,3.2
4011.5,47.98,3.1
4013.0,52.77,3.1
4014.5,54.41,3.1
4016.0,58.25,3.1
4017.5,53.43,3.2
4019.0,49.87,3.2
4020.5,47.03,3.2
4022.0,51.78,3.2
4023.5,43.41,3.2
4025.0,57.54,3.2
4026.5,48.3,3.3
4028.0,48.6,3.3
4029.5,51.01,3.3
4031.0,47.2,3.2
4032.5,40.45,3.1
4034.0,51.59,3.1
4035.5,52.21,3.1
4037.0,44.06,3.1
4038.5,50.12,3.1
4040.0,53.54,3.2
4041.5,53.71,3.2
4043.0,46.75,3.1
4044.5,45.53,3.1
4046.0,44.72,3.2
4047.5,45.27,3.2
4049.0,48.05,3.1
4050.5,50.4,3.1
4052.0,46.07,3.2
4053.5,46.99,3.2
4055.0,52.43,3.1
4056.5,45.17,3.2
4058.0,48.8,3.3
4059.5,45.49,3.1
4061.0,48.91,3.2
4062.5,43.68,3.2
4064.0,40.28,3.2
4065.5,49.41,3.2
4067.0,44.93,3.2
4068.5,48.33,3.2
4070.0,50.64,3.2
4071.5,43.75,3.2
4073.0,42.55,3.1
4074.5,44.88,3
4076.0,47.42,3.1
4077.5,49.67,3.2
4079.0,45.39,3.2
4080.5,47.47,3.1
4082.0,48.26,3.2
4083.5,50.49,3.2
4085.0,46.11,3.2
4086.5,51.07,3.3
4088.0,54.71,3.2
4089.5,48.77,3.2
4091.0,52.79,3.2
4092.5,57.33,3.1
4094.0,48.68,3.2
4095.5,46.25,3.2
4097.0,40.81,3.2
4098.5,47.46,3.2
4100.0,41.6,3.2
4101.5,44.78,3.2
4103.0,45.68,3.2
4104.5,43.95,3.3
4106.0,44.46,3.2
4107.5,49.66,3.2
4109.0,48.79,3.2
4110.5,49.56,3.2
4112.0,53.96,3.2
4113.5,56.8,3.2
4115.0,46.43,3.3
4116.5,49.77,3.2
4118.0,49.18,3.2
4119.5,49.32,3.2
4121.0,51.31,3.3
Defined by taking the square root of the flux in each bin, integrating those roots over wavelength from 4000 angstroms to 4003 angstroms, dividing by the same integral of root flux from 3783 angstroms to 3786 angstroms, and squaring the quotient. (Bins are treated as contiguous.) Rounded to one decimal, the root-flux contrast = 1.3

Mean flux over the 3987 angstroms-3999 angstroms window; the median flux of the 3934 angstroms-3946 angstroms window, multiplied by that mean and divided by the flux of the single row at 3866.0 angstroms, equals 40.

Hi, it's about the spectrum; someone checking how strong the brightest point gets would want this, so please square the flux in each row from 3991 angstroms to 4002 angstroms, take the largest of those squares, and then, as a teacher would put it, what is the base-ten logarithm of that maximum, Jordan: 3.43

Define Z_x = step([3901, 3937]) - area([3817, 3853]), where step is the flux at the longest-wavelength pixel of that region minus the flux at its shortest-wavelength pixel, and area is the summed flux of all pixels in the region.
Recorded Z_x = -526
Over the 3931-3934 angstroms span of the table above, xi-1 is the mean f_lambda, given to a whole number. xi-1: 13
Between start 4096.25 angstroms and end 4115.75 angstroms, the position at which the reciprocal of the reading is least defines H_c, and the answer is 4113.5 angstroms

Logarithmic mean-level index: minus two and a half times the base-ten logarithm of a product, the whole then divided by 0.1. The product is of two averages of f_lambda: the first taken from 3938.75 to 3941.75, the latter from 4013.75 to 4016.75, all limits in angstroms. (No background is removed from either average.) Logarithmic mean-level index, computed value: -77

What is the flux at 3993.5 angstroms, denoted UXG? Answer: 42.52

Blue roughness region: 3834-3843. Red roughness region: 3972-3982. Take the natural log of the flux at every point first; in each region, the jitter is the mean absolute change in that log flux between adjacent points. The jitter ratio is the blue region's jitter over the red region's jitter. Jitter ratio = 1.4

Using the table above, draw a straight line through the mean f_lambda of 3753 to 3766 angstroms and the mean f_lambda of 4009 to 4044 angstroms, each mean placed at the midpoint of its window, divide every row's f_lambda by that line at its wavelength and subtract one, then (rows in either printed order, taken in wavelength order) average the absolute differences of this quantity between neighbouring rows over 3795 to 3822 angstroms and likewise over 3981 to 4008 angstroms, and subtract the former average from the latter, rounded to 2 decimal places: -0.06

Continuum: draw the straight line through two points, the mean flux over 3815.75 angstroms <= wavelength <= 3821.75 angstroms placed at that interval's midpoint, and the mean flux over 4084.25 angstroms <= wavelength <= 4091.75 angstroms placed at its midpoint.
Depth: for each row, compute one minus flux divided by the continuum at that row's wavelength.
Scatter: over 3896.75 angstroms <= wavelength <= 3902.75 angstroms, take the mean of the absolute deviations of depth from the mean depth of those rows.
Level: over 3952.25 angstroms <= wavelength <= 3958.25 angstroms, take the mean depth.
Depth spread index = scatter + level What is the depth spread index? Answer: 0.2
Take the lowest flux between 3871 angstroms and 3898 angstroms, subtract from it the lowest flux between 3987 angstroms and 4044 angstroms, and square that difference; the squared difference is 419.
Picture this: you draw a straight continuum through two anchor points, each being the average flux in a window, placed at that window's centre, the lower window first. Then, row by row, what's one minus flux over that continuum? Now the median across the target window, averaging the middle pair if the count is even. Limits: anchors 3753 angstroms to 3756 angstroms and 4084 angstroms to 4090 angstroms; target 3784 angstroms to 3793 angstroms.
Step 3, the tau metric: 0.13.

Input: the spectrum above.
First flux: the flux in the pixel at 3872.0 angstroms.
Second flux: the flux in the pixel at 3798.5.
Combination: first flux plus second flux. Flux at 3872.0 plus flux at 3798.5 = 51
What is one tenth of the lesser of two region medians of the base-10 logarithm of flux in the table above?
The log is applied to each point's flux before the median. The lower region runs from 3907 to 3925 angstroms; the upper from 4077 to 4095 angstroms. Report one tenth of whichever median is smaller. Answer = 0.155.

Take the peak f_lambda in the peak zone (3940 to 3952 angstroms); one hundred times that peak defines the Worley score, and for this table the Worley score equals 3435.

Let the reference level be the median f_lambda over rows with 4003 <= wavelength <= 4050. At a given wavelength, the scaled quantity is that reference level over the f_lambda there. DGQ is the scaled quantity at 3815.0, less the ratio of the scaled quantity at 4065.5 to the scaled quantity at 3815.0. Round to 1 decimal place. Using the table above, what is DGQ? 1.9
